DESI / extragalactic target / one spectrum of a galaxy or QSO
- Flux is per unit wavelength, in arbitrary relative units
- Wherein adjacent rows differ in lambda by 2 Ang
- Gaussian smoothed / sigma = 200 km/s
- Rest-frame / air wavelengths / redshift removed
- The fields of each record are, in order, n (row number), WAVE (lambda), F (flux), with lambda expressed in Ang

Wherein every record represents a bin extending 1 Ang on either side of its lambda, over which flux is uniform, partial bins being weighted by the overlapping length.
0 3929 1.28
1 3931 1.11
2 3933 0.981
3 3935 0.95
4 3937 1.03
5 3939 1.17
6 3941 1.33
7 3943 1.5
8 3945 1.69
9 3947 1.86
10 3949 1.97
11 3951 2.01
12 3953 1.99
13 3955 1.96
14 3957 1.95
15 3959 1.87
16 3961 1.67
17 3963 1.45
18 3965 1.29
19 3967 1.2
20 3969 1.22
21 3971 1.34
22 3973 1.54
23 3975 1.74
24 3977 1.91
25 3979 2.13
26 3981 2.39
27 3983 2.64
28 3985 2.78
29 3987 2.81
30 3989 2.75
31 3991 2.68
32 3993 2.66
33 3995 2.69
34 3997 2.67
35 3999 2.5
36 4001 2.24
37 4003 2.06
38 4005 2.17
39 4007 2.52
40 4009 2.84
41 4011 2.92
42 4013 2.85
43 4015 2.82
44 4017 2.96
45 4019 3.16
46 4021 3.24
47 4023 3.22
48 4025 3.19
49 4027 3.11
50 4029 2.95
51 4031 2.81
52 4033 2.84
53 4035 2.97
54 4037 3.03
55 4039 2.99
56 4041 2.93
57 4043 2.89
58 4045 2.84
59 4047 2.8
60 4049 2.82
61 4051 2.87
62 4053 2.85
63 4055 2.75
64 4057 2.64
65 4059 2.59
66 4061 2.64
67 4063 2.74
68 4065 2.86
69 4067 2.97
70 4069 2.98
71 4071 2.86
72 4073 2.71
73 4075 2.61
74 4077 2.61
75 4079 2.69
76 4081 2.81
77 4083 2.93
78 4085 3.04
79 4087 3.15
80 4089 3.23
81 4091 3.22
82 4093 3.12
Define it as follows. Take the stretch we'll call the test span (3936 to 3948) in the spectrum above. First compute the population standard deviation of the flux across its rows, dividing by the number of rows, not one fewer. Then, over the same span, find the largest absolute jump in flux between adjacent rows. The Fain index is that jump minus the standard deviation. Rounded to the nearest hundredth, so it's -0.10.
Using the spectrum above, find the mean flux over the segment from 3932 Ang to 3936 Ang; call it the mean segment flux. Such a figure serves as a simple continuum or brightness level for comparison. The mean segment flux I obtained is 1.0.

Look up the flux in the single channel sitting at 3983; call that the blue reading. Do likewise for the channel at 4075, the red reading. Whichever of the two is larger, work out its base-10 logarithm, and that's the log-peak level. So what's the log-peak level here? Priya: 0.42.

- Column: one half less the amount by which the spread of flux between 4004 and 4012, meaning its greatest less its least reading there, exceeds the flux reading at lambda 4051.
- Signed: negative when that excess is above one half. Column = 2.62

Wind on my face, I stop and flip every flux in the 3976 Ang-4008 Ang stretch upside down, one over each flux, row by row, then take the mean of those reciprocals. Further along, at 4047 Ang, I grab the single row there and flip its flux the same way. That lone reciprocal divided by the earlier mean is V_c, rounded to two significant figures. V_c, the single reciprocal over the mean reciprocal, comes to 0.87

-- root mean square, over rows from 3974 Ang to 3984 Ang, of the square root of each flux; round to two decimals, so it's 1.47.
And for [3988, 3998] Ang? 1.64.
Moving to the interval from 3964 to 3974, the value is 1.15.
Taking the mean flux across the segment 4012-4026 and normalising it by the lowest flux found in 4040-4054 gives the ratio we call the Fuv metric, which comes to 1.1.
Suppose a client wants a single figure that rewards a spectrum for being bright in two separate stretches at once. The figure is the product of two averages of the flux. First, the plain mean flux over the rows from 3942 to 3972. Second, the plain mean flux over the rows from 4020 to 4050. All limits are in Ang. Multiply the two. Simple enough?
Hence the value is 5.0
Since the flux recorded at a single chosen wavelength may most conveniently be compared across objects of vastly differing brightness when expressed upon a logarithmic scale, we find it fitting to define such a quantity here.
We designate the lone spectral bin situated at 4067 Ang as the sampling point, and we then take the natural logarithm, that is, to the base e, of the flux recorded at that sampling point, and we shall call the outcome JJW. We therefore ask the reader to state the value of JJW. 1.09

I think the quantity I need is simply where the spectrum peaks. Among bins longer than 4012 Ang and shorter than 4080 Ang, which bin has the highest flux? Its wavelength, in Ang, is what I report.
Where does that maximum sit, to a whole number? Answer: 4021 Ang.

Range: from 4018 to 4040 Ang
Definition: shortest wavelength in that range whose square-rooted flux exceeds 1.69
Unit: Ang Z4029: 4019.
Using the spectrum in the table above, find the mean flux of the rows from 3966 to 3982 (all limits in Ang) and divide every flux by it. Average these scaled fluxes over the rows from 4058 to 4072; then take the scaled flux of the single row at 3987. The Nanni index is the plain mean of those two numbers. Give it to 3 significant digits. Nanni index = 1.67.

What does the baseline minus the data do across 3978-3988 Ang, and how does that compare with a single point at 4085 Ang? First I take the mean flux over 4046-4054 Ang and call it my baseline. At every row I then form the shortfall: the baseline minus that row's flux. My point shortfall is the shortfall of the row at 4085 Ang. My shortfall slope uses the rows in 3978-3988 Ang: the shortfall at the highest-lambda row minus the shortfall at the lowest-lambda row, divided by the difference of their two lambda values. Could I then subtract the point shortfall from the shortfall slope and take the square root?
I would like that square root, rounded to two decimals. 0.35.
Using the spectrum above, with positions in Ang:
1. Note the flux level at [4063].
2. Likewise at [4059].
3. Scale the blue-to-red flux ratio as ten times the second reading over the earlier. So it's 9.5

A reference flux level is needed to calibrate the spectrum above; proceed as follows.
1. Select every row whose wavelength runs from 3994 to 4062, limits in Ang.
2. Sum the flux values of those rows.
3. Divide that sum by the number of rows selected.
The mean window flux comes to 2.8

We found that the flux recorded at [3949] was 1.97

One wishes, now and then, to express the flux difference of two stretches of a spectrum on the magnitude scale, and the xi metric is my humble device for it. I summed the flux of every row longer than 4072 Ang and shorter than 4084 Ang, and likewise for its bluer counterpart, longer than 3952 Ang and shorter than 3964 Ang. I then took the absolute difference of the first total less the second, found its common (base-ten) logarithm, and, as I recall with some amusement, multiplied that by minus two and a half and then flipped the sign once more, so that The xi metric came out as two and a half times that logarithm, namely 1.8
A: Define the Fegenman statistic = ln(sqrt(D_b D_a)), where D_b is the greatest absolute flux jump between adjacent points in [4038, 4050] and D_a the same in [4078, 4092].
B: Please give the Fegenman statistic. -2.5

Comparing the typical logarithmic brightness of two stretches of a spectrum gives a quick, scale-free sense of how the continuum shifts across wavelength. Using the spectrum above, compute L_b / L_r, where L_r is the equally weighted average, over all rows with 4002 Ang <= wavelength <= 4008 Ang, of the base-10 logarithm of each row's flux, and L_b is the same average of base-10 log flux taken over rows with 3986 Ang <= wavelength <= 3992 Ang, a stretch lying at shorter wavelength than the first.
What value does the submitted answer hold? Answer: 1.3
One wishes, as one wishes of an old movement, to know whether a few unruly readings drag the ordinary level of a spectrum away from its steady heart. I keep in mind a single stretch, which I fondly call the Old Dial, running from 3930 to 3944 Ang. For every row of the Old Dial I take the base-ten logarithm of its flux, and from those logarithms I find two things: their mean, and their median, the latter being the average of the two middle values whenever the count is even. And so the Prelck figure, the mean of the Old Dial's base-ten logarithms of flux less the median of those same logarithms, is 0.011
